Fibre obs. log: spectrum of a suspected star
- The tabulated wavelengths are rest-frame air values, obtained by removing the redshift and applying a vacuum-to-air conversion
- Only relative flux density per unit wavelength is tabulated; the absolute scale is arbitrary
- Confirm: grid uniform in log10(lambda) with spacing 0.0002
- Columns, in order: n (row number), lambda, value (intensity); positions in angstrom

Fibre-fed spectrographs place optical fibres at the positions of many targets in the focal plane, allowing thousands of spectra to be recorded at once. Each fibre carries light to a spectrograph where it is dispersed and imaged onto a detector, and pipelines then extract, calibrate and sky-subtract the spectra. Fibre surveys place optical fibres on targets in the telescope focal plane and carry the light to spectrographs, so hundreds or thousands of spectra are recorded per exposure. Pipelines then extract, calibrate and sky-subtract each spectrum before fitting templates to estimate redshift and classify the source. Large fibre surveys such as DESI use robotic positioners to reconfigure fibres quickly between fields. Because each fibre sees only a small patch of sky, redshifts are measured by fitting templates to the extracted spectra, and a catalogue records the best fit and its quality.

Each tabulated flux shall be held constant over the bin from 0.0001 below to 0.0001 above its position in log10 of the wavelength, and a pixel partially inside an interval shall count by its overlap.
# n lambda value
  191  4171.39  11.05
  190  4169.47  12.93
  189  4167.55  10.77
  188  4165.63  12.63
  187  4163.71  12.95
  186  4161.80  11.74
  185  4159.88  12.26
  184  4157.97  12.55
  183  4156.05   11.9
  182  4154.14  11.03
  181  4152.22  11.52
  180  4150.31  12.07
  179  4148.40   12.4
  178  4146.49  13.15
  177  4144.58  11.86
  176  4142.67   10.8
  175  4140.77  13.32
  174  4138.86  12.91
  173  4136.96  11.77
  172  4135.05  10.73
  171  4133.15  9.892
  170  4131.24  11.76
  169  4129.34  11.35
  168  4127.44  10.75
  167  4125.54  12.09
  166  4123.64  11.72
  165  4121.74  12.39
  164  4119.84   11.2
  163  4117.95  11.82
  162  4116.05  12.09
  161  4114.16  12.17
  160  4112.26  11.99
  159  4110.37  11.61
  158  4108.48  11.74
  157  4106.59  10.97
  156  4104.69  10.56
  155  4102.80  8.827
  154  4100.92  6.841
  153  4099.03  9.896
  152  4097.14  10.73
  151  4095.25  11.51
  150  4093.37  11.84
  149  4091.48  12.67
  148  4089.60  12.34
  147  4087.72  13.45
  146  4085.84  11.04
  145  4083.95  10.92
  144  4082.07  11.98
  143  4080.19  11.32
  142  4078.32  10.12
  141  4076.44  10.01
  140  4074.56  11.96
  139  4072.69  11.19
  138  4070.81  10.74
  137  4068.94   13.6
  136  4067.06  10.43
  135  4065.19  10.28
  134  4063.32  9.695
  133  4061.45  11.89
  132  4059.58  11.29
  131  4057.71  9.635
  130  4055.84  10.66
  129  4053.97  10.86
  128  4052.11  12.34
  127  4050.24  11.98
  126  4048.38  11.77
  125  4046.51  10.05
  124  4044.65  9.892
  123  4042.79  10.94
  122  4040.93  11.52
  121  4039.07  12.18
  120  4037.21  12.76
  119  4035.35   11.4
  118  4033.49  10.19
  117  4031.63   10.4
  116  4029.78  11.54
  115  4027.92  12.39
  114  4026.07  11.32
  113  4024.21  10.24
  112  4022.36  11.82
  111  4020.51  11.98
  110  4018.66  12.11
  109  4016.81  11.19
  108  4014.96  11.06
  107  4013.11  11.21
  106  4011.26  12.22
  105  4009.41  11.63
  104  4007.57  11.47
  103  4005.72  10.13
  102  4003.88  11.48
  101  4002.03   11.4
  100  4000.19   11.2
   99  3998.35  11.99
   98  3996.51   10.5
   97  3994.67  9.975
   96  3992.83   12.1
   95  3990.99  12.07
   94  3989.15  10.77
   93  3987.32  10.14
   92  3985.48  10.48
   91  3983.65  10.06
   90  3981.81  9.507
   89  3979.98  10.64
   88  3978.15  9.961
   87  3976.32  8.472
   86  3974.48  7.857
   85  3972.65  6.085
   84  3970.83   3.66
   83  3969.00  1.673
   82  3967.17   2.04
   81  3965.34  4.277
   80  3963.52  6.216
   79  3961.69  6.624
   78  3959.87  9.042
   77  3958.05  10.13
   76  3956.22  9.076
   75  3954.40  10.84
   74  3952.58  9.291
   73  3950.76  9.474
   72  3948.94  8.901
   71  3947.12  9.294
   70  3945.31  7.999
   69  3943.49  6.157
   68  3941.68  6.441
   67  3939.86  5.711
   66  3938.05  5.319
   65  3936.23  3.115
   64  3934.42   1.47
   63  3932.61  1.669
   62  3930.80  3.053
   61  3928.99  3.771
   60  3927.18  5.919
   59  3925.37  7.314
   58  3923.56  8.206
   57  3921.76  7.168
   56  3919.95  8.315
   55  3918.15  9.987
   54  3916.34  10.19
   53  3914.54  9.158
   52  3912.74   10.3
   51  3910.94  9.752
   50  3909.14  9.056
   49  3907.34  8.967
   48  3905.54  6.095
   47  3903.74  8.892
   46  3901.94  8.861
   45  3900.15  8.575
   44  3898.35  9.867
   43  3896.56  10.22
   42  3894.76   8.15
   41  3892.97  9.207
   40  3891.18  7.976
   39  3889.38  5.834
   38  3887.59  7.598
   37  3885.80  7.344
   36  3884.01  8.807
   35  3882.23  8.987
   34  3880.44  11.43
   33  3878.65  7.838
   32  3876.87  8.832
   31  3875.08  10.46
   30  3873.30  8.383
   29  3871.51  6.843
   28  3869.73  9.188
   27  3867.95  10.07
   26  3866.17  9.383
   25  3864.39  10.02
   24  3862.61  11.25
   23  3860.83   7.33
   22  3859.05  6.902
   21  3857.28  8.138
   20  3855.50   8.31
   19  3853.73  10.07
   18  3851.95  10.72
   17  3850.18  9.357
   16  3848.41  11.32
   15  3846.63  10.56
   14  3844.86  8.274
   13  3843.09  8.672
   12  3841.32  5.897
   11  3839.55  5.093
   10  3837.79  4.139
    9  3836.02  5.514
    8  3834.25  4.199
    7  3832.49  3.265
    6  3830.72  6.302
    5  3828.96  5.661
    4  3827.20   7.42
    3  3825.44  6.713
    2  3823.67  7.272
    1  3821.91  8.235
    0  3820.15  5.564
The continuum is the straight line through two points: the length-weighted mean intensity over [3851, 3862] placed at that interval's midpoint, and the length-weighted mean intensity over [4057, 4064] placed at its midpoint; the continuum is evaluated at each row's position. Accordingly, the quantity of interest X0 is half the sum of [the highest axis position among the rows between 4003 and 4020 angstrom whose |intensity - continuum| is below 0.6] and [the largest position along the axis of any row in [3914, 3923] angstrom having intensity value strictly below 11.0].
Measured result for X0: 3963.7 angstrom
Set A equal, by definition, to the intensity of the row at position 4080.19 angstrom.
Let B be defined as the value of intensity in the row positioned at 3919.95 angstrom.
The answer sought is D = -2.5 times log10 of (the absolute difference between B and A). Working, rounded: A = 11.32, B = 8.315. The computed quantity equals -1.2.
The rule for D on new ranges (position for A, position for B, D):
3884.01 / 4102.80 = 4.2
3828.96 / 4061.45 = -2.0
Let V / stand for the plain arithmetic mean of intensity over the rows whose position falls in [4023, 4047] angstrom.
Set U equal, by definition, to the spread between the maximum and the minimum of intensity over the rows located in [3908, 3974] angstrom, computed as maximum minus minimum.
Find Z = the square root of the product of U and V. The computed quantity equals 10.2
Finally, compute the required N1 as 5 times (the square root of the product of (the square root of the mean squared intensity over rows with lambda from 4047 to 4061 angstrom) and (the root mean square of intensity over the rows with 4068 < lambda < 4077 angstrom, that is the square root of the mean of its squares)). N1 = 57.0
